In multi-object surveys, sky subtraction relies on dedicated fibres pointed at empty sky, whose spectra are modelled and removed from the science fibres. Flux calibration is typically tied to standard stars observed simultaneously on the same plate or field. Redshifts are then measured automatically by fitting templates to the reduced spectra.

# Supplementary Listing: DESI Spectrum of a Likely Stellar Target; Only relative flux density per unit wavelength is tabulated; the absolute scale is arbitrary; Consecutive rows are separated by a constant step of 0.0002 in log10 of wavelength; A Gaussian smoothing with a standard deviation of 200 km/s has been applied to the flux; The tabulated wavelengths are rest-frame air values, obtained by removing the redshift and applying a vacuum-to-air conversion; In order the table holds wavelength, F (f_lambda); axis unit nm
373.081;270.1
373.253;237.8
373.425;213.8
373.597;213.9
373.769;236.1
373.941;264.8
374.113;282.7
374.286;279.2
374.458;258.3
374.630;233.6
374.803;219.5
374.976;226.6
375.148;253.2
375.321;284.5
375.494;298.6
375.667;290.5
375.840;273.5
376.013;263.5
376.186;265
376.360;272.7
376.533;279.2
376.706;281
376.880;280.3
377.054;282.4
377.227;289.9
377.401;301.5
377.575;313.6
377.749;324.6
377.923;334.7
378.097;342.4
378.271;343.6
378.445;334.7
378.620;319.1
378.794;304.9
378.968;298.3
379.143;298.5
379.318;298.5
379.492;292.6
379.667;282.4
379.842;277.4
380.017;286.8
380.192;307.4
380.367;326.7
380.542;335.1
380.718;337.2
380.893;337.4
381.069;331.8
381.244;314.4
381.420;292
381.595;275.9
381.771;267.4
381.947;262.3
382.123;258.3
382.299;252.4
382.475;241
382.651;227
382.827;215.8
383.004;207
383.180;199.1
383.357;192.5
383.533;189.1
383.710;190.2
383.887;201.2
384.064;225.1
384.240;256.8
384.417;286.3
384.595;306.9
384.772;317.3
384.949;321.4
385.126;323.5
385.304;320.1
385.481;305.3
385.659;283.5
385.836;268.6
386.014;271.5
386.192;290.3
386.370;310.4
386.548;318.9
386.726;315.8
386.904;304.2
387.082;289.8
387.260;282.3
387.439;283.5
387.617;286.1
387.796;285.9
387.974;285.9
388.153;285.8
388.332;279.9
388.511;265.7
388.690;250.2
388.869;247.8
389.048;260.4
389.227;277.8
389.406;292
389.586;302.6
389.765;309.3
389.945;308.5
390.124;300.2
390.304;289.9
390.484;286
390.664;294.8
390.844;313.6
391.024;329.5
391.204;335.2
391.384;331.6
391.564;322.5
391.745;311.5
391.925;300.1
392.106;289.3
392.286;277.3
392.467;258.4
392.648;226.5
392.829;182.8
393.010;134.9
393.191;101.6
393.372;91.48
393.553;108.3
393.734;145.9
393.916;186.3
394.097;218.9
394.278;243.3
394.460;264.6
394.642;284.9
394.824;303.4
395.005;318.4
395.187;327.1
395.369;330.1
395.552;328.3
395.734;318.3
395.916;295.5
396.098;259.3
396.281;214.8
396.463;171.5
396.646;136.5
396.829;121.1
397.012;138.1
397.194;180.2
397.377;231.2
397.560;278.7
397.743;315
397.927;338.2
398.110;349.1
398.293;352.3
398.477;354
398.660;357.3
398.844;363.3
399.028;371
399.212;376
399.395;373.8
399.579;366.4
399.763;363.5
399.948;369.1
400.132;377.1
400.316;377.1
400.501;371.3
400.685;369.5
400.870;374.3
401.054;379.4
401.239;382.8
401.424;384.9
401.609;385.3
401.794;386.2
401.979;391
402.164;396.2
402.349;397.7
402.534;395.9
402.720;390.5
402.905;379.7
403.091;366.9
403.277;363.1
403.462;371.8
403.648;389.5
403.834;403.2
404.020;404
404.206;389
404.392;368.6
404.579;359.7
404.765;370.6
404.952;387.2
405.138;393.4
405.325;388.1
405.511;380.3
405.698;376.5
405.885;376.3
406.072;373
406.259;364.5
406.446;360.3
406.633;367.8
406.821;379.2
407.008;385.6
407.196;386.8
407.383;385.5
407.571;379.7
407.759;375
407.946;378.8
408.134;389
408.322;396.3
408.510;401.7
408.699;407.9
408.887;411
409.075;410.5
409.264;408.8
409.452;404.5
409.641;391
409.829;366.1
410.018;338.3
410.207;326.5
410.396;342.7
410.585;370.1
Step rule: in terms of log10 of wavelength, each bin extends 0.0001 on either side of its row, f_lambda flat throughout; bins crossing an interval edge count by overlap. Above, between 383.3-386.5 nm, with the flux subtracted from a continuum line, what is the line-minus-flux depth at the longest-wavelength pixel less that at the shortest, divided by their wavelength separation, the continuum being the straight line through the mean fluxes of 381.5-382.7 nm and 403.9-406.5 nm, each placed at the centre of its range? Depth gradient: -34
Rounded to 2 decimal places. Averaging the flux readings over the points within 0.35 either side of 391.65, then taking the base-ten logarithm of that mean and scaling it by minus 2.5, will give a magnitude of -6.25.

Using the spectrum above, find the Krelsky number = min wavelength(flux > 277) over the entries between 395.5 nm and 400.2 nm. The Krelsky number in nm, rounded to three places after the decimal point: 395.552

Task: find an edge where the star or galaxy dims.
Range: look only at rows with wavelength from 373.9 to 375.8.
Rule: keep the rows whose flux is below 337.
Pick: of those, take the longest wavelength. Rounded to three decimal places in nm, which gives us 375.667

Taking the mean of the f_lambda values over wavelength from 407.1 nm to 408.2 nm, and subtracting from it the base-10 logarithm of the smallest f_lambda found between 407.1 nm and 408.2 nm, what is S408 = 380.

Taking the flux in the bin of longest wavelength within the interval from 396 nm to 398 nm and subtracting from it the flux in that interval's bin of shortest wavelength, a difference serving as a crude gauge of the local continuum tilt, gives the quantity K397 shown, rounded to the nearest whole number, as 79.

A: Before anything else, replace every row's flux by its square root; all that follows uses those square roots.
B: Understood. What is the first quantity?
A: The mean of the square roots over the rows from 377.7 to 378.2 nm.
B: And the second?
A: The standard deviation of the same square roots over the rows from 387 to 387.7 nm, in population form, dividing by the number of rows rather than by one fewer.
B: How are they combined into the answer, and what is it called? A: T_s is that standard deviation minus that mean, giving -18.2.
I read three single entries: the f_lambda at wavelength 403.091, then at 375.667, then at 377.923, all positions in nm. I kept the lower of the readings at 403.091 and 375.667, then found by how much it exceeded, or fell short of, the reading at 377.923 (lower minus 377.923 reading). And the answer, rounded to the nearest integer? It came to -44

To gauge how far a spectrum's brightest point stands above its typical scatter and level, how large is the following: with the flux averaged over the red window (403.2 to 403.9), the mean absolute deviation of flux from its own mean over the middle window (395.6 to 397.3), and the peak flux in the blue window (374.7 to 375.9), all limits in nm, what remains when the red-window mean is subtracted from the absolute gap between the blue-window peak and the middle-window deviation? -144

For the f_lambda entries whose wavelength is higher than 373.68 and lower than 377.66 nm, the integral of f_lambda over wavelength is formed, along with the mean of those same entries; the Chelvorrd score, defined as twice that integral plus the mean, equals 2427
